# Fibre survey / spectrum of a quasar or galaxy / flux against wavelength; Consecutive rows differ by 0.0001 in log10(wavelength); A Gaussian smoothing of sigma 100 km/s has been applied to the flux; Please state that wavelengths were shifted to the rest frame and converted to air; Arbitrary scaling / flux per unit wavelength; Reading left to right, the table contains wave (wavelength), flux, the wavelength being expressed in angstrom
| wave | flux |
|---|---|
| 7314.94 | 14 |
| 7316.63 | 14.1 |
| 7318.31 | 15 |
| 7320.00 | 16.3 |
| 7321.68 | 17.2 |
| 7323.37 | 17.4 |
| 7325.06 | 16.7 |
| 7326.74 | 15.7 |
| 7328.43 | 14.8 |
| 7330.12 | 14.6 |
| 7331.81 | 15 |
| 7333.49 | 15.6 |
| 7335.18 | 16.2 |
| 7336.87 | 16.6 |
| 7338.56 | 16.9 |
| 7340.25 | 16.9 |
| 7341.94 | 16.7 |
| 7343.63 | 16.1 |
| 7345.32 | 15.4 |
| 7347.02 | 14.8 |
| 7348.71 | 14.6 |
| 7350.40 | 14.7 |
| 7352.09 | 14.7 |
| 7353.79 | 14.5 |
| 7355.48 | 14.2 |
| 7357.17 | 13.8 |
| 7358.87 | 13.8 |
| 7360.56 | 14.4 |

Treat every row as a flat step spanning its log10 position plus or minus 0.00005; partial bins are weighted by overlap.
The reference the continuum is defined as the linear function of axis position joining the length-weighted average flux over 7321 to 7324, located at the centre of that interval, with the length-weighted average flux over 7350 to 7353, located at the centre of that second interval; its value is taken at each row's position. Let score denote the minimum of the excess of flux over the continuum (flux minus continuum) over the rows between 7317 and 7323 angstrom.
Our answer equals -2.65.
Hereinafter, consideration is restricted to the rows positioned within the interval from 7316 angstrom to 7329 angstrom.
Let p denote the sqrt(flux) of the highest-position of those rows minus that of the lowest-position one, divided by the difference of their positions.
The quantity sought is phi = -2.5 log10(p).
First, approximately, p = 0.008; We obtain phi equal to 5.3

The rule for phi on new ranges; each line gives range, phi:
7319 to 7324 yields 3.5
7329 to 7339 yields 3.7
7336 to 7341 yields 4.9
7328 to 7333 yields 5.3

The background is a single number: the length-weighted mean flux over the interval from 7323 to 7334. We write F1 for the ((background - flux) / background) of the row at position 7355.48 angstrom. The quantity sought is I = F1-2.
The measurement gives -1.91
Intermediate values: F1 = 0.09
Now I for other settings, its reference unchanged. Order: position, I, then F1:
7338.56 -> -2.08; -0.08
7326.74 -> -2.01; -0.01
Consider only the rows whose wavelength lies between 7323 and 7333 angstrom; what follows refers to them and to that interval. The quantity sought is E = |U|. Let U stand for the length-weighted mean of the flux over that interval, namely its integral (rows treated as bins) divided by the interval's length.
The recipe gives 15.6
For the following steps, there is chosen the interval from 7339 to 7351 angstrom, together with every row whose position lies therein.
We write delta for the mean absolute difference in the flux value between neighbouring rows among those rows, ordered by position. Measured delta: 0.4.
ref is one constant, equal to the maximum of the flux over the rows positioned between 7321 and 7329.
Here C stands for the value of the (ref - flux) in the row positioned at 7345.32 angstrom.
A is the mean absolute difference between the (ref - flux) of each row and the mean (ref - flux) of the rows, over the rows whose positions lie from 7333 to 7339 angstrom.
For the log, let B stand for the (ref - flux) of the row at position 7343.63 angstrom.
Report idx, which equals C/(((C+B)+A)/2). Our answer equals 1.1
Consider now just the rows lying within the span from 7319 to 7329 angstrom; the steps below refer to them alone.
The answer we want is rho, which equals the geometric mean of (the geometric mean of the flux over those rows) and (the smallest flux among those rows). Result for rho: 15.5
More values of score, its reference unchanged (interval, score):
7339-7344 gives 0.72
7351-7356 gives -0.12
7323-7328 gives -1.20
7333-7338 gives -0.69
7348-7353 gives -0.33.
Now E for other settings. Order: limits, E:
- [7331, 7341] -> 16.2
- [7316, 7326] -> 16.2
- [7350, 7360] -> 14.3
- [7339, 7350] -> 15.7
